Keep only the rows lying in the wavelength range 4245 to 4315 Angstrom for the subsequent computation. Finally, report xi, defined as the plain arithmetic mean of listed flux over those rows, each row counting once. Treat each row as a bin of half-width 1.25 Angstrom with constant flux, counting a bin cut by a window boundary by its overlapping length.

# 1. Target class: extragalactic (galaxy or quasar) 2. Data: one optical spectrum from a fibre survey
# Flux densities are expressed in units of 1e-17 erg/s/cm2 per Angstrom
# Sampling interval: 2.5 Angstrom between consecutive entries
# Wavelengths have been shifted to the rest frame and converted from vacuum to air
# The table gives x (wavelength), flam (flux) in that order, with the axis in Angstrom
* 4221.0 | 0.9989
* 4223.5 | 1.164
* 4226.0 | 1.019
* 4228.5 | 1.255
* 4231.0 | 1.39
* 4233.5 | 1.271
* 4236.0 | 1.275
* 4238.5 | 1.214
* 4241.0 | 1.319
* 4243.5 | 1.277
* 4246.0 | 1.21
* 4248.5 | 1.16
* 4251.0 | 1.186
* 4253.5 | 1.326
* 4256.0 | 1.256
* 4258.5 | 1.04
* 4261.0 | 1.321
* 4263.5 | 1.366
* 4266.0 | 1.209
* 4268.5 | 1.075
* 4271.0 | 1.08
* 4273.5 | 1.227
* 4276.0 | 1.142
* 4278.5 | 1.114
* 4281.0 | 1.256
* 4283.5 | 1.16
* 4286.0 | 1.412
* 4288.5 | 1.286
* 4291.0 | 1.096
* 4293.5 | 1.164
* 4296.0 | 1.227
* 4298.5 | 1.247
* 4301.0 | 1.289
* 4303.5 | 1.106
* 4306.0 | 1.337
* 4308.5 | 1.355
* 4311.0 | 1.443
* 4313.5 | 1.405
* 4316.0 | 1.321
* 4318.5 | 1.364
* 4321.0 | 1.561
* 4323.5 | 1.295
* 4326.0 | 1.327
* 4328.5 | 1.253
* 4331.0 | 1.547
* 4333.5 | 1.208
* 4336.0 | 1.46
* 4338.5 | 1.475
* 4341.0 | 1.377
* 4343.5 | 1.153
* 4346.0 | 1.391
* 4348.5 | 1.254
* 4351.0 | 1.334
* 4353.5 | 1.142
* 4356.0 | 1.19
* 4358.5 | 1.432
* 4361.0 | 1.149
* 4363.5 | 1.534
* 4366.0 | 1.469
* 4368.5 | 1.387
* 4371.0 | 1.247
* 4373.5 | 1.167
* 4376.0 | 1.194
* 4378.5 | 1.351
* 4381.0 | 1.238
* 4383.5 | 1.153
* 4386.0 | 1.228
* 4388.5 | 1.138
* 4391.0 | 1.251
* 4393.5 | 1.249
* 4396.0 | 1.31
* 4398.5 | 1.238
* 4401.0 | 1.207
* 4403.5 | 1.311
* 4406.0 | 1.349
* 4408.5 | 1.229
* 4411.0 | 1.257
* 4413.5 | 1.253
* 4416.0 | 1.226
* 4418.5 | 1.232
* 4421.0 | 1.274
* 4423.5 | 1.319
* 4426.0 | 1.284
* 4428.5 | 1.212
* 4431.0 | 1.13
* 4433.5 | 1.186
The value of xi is 1.23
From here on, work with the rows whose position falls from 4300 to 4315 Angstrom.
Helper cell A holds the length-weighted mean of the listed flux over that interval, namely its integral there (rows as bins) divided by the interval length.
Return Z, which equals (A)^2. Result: 1.75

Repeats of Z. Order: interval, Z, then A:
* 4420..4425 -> 1.68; 1.30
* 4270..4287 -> 1.43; 1.20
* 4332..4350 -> 1.78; 1.33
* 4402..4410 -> 1.67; 1.29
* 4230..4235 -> 1.75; 1.32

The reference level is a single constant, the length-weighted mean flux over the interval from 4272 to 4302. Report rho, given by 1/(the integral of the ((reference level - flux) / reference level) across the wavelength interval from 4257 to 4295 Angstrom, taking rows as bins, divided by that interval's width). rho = 62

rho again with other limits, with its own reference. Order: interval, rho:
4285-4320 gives -16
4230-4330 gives -28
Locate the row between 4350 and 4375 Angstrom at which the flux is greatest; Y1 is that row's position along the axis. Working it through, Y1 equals 4363.5 Angstrom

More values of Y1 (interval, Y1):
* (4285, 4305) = 4286.0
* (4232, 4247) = 4241.0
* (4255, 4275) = 4263.5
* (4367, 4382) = 4368.5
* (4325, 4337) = 4331.0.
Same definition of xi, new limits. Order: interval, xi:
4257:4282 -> 1.18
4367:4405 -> 1.24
